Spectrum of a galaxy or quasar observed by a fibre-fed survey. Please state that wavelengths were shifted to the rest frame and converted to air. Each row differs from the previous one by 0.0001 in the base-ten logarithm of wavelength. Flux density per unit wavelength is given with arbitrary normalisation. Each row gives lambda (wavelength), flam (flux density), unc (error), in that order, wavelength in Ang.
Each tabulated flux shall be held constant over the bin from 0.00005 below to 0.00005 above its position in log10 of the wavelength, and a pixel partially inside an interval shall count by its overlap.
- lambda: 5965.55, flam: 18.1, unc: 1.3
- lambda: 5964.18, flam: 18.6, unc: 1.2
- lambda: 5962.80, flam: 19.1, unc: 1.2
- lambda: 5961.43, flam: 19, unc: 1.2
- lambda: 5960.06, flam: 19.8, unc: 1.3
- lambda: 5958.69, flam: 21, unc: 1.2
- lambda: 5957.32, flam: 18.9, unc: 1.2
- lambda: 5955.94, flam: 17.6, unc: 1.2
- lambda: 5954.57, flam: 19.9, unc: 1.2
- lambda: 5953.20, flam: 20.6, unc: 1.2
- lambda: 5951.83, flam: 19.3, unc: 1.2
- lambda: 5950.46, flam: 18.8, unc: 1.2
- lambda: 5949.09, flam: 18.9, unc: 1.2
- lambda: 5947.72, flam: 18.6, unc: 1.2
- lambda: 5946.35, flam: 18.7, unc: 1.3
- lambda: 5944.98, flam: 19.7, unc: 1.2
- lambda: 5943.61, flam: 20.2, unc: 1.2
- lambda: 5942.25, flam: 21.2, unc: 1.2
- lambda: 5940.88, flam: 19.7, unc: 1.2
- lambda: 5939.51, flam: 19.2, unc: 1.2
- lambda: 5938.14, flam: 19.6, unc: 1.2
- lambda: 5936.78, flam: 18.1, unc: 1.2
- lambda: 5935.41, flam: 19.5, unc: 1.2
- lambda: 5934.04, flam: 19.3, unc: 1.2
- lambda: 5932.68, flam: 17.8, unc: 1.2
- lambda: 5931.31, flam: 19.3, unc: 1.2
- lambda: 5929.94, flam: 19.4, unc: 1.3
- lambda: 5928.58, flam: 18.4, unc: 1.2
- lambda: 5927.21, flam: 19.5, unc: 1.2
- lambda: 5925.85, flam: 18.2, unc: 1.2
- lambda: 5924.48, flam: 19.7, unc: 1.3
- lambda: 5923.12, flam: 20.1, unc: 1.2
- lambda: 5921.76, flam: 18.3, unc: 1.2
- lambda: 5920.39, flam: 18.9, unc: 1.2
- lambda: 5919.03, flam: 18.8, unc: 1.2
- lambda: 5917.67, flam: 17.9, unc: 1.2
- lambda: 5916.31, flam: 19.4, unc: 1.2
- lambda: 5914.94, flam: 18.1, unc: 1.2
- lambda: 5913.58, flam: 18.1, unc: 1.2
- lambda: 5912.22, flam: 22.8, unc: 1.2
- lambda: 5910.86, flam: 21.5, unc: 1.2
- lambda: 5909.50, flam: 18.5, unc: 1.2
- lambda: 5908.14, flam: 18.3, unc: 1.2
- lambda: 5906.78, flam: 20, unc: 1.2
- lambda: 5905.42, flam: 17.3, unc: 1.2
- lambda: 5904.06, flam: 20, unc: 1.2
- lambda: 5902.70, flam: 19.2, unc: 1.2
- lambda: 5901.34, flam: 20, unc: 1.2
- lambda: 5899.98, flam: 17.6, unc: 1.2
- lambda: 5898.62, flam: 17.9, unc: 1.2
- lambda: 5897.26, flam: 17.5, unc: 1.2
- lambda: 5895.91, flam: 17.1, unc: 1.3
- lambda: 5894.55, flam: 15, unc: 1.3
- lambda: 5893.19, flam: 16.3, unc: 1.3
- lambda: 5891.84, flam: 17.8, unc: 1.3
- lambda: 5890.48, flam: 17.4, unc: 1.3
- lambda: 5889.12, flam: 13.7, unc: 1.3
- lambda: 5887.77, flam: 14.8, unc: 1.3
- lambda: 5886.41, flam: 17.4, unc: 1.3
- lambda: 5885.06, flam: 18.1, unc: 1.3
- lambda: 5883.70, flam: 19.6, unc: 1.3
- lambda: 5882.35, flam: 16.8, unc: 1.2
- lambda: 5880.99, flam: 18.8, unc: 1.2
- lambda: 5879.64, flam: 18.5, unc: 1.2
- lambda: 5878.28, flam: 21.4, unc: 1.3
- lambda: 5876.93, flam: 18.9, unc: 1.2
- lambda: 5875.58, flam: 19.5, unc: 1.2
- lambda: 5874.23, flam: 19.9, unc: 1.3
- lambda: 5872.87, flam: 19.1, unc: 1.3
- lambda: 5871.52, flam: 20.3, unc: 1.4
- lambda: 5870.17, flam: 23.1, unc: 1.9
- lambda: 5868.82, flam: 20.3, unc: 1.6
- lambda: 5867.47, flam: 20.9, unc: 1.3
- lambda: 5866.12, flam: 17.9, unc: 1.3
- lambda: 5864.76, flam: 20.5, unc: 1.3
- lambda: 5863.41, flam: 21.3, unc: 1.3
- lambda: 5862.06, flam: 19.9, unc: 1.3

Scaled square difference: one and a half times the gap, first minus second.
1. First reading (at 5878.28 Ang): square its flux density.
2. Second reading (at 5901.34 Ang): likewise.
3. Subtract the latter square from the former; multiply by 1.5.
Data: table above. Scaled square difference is 87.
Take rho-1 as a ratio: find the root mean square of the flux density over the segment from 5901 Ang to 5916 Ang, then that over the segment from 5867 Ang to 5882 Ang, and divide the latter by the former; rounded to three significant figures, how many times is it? 1.03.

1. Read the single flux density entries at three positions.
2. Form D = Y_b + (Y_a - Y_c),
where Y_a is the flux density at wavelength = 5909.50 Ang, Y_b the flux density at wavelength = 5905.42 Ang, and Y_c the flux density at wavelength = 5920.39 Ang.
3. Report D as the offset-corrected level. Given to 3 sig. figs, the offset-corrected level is 16.9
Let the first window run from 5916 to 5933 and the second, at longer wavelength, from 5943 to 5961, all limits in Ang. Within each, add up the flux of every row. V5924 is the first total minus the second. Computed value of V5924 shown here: -6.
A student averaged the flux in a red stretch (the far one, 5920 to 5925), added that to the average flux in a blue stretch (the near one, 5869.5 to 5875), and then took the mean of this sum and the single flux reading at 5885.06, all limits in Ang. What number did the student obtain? 29.0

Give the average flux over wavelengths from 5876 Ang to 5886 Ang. 18.9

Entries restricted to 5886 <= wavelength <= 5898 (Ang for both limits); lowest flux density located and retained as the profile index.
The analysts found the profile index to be 13.7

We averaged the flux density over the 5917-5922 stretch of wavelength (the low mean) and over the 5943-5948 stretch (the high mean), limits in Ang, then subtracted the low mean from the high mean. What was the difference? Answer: 0.8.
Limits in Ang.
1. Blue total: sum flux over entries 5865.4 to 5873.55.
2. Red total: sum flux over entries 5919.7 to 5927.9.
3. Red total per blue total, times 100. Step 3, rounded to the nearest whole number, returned 94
